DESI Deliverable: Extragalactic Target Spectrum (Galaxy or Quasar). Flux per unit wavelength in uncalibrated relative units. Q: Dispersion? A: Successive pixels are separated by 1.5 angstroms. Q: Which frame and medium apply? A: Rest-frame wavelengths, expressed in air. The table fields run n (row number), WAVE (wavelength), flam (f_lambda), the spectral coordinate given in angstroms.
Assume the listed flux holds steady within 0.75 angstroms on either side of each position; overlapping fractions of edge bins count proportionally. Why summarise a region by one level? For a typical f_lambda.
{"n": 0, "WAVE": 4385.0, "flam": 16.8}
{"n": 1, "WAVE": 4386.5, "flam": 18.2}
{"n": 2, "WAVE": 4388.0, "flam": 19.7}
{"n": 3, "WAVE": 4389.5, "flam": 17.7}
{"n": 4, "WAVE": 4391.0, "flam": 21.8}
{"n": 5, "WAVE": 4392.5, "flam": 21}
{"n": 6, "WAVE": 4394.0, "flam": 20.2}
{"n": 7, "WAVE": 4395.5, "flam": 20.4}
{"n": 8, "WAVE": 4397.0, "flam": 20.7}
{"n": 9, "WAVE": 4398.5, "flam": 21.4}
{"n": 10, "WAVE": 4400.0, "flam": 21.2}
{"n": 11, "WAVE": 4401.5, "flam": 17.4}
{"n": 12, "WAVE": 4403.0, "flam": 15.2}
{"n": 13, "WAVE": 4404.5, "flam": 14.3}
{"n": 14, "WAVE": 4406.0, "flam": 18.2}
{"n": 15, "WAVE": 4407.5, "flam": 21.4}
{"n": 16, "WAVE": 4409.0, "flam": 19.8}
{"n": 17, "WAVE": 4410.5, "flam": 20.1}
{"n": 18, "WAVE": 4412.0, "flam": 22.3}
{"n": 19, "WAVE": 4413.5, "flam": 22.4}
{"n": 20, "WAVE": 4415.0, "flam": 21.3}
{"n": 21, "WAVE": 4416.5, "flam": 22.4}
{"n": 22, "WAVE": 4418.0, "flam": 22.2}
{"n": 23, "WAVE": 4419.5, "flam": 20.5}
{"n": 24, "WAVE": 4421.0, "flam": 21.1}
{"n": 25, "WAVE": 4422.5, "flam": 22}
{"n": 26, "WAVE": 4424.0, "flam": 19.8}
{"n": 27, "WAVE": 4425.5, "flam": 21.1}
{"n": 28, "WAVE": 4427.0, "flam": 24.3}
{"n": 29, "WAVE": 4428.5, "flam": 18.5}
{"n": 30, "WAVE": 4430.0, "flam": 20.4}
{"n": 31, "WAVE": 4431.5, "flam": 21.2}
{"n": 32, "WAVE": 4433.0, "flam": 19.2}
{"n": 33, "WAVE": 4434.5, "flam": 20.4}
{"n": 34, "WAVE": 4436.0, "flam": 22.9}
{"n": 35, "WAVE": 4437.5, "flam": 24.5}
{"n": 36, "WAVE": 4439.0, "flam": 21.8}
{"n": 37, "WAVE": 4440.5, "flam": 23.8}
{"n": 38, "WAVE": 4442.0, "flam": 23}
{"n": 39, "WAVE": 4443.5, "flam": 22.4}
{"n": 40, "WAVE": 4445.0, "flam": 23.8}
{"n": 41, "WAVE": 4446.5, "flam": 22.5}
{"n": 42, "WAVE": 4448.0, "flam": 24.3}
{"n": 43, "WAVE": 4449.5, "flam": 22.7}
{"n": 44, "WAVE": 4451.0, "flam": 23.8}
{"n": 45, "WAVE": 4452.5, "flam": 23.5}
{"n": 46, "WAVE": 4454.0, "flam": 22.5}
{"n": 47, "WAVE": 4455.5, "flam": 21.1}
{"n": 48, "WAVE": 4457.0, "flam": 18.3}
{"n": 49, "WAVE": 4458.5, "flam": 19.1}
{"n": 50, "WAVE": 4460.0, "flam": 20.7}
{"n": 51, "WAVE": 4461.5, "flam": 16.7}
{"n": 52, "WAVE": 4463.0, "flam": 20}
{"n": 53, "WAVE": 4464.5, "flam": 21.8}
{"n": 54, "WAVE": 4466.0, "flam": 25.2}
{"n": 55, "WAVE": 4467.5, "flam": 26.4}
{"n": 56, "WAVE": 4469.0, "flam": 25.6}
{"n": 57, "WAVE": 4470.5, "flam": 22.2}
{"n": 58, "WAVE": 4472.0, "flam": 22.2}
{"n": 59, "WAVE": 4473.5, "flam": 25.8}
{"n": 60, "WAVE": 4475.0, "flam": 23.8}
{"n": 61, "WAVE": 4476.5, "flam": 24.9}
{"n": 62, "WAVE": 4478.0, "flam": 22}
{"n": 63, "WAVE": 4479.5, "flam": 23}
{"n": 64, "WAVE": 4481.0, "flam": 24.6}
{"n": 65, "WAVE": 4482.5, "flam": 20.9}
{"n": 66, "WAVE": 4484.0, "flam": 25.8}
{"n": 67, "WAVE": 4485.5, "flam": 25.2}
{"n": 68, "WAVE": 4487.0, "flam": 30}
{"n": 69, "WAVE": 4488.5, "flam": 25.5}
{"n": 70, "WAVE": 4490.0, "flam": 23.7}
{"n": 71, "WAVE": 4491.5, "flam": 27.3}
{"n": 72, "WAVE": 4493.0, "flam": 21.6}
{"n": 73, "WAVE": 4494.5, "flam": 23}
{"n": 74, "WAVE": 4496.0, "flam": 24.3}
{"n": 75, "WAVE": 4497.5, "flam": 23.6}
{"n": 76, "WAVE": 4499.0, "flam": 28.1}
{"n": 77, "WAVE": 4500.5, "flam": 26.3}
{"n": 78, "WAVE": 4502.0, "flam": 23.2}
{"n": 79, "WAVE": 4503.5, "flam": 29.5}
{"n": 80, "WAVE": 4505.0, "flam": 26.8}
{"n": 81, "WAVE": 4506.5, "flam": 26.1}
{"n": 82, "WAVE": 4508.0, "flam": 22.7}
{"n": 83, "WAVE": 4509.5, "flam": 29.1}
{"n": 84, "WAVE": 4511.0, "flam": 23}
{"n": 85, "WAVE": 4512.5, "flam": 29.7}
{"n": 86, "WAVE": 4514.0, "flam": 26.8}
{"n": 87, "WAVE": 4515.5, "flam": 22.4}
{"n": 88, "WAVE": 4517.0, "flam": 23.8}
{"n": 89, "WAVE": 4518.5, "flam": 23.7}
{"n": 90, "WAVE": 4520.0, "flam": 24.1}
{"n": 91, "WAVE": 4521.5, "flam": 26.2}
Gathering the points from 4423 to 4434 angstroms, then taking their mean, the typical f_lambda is 21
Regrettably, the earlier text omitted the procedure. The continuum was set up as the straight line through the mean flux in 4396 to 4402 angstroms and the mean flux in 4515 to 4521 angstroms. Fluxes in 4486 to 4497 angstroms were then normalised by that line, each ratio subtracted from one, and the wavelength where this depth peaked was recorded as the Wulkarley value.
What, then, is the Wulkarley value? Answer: 4493.0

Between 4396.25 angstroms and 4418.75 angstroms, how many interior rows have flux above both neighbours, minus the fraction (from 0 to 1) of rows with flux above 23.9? 4.0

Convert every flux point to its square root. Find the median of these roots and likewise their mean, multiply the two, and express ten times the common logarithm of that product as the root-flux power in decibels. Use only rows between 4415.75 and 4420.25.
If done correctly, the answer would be 13.4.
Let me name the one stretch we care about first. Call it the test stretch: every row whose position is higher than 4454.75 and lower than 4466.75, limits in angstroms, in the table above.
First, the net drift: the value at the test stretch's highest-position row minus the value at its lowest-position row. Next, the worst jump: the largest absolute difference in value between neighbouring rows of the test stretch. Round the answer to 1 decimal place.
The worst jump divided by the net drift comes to 1.0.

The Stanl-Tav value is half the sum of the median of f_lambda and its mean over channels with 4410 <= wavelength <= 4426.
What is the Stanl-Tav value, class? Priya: 21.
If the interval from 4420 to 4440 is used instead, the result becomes 21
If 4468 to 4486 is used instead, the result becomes 24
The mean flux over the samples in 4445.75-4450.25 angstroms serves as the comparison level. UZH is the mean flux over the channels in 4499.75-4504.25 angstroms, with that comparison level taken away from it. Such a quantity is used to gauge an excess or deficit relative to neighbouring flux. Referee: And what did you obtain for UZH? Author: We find 3.2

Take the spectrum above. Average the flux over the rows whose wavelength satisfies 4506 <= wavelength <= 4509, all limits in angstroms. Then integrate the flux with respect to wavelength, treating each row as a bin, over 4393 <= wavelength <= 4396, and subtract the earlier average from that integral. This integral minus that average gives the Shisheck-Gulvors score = 36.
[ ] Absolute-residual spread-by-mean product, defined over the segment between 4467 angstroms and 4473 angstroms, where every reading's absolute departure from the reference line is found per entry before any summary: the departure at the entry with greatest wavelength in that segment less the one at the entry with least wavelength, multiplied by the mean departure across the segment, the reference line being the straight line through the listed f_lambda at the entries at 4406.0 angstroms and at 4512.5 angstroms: 3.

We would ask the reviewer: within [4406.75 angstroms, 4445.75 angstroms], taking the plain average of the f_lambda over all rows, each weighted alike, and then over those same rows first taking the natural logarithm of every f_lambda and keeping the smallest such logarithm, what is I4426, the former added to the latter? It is 24.6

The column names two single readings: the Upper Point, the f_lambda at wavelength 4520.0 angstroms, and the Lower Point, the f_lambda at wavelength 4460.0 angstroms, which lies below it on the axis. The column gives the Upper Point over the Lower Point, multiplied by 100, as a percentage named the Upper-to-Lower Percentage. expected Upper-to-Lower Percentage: 116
